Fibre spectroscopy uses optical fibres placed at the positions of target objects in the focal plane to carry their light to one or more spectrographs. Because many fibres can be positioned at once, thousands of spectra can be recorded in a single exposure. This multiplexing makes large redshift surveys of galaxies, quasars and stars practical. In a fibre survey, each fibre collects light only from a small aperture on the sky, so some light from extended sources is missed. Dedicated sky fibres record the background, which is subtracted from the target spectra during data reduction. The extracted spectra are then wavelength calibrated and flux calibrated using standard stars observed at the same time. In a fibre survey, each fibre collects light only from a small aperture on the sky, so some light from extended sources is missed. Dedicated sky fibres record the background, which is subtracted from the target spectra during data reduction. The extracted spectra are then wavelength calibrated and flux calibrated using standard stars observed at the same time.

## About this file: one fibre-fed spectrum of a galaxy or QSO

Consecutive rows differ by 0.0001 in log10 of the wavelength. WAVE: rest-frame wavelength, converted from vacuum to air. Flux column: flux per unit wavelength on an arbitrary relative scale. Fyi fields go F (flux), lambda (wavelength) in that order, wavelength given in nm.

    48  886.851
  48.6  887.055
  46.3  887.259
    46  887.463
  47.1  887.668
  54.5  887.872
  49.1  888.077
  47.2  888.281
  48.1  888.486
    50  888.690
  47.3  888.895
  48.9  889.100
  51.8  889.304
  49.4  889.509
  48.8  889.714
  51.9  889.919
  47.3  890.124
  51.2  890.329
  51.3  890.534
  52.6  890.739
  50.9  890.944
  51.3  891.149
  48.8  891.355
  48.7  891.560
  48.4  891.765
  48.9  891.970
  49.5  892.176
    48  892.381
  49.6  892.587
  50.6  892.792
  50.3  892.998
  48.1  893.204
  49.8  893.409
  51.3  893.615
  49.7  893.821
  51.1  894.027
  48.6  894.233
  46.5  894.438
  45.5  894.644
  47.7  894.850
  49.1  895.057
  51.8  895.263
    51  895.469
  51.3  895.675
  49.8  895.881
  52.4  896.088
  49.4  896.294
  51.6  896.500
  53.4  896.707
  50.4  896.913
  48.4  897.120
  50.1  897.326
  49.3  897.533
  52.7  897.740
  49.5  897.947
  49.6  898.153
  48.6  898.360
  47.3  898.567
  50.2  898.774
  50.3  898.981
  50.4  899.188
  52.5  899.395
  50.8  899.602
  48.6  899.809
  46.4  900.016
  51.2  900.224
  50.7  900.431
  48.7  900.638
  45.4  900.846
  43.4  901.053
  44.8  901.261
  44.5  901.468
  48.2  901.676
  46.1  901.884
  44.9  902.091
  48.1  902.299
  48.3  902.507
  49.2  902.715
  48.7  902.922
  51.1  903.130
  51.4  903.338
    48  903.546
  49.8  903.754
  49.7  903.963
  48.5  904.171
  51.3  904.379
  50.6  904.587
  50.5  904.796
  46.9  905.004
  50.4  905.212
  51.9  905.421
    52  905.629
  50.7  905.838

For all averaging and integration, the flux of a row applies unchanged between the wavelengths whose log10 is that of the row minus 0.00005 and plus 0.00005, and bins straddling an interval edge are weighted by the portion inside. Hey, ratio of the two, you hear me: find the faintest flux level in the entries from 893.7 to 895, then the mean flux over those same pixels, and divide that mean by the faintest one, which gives 1.06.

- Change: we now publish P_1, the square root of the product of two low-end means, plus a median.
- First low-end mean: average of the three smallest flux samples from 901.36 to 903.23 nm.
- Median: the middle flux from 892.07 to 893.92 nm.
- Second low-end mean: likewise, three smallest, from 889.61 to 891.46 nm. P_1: 96.4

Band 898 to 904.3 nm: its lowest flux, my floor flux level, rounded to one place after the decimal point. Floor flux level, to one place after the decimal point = 43.4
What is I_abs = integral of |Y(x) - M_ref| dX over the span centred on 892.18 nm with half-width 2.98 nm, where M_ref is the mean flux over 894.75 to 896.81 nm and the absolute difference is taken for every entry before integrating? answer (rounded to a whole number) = 10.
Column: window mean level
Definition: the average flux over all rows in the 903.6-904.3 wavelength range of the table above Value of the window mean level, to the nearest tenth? 49.3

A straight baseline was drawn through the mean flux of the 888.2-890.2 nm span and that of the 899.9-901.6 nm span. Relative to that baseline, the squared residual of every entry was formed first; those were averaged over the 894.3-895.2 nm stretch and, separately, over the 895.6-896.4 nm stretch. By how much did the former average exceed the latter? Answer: -7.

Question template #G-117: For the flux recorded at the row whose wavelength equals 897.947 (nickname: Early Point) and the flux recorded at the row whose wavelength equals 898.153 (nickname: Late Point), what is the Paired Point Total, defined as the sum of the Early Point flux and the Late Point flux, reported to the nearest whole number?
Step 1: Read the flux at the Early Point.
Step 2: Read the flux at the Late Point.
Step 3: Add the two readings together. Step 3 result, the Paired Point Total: 99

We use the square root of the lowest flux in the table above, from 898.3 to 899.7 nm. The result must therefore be 6.88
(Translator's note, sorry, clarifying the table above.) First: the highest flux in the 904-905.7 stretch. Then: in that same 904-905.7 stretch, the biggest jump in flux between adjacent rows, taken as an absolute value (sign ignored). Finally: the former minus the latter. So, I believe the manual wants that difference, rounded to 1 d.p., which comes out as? 48.4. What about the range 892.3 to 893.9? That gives 49.1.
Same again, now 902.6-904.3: 48.0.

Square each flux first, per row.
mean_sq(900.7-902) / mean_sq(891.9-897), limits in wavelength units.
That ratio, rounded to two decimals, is 0.83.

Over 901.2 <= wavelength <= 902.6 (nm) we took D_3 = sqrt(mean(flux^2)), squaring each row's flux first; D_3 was 46.4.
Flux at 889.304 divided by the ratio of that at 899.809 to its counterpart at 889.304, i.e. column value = 55.2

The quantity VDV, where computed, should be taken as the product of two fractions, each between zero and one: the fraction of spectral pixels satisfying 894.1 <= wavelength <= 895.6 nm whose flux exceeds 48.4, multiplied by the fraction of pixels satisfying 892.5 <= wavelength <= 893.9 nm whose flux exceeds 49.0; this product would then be 0.49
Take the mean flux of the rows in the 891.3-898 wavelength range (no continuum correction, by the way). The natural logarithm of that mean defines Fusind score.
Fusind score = 3.91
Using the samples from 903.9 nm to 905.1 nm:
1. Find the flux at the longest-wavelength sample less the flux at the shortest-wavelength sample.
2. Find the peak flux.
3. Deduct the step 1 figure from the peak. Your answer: 54.1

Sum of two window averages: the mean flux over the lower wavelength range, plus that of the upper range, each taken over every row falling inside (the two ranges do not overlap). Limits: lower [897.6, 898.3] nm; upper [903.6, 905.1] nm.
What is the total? 100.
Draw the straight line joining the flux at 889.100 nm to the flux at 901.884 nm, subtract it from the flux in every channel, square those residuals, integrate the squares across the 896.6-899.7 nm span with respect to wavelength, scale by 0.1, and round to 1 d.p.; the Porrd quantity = 4.2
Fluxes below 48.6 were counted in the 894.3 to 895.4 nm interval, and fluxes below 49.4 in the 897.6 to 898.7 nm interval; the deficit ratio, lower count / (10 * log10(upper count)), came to 1.00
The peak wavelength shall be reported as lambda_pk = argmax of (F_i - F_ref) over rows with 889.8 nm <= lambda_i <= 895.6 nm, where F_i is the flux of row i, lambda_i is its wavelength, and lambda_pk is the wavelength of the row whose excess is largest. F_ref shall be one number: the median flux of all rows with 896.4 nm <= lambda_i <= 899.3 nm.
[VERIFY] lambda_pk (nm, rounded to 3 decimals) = 890.739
